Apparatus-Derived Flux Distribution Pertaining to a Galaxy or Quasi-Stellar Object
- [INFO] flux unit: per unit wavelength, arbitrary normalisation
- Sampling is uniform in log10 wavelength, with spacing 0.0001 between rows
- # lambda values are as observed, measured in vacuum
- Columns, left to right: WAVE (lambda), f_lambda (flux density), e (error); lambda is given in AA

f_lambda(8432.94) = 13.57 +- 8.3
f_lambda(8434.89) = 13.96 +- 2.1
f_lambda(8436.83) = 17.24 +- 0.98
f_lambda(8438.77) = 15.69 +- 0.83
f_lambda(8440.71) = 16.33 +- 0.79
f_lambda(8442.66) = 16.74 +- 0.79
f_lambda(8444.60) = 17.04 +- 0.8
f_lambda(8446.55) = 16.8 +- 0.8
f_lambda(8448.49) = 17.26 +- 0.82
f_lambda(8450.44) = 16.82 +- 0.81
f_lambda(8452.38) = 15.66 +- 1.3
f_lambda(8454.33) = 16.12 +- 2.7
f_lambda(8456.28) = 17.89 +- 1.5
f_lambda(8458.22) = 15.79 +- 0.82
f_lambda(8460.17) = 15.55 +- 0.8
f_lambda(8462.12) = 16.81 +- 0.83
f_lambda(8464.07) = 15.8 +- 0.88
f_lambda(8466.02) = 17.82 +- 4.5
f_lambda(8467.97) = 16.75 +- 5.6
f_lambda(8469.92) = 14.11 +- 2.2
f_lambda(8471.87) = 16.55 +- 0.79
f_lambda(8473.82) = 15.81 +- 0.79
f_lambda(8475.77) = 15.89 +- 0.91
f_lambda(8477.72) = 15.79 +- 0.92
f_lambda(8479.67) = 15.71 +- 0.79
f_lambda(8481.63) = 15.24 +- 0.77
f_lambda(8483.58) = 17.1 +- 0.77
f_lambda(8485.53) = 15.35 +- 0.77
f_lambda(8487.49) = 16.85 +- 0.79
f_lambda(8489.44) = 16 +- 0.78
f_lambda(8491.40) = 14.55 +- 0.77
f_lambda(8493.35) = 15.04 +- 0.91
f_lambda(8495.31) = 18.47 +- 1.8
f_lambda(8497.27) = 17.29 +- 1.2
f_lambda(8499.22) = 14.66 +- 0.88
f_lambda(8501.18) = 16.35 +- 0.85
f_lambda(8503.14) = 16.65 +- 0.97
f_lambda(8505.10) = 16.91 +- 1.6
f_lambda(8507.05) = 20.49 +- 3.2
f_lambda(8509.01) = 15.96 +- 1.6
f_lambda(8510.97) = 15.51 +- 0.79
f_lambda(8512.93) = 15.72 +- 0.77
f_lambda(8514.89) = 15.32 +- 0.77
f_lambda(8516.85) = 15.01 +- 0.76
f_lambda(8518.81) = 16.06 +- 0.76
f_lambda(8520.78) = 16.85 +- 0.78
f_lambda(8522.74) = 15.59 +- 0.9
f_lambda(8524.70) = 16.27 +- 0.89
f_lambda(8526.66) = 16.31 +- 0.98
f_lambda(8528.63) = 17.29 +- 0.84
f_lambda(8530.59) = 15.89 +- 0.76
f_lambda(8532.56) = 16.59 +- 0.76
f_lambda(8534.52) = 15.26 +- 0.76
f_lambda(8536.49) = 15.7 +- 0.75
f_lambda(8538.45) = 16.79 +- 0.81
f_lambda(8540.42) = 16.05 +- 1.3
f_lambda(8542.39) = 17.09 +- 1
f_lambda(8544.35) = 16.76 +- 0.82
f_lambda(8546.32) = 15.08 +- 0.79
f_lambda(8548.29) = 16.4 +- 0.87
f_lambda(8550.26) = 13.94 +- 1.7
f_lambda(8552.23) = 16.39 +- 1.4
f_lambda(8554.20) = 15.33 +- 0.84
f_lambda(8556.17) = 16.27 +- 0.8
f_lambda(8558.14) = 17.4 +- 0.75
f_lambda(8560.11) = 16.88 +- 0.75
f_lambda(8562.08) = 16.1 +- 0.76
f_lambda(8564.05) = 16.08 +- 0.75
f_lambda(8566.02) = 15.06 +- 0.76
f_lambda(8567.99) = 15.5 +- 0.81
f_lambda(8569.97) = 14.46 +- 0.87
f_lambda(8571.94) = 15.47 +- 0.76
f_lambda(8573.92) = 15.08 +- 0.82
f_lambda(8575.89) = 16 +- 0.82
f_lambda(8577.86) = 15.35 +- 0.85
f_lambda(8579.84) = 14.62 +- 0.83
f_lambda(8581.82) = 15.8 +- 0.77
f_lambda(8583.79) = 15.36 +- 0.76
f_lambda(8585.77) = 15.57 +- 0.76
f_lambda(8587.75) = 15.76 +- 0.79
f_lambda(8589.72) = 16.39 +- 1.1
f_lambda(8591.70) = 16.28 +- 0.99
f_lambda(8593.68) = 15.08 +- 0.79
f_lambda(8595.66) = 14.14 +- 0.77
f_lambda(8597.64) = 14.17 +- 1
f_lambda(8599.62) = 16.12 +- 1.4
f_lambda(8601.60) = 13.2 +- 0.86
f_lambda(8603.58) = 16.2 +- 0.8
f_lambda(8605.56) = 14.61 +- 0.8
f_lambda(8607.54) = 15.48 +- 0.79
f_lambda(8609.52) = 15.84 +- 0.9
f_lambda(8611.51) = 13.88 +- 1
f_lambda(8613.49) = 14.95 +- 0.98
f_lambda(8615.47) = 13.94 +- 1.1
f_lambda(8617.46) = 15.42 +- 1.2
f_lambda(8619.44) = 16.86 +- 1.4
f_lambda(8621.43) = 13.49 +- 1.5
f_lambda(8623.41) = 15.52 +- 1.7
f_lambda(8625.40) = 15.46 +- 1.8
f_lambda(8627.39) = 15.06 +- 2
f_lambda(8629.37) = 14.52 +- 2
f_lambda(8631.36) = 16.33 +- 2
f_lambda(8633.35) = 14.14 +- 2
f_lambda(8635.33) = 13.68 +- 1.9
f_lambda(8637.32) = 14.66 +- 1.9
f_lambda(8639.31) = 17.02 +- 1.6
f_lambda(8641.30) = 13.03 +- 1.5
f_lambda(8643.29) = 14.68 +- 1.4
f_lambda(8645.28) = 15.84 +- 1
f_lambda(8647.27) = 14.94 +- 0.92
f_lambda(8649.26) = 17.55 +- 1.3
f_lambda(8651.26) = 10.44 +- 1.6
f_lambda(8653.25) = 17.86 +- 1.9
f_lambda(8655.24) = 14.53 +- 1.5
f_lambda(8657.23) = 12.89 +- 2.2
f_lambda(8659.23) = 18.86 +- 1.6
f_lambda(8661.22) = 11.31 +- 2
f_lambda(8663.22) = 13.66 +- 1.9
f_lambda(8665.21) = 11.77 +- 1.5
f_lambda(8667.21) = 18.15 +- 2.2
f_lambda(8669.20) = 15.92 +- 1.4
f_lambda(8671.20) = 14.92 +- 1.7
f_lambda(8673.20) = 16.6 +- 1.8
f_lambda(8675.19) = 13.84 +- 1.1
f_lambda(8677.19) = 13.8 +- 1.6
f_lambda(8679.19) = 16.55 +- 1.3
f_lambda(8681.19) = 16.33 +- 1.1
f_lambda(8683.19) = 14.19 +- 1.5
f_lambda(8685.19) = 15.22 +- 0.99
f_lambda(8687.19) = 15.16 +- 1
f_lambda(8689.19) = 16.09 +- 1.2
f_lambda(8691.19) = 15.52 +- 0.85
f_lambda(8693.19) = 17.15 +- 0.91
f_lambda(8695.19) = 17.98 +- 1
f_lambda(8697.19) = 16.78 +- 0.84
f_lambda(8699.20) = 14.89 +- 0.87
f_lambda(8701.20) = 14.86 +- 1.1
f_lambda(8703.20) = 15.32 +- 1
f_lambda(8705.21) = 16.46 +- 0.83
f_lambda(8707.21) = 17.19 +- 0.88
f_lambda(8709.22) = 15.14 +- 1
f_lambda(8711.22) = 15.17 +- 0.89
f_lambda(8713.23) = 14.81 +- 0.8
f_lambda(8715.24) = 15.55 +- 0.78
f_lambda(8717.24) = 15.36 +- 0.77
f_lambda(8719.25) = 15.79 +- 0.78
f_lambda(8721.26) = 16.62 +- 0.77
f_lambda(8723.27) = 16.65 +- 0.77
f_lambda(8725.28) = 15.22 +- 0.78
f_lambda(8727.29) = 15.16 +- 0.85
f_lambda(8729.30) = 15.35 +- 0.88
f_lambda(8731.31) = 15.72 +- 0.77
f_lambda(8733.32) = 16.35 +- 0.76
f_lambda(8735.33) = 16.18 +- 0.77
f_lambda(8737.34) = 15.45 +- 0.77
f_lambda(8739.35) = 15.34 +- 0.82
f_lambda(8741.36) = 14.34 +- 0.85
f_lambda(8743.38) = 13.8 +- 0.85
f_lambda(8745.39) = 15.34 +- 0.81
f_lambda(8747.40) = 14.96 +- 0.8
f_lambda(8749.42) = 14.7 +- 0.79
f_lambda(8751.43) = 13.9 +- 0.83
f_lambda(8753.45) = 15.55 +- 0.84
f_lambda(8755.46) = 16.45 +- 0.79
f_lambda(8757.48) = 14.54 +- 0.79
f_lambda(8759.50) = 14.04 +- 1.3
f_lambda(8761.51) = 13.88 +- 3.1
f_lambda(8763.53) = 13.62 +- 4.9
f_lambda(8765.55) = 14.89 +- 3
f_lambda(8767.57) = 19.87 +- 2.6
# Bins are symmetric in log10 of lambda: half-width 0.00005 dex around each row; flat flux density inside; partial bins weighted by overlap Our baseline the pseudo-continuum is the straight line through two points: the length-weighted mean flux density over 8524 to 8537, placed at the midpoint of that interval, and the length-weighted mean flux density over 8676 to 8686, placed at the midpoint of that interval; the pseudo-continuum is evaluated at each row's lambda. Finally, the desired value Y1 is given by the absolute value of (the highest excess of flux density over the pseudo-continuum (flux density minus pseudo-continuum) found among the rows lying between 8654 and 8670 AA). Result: 3.5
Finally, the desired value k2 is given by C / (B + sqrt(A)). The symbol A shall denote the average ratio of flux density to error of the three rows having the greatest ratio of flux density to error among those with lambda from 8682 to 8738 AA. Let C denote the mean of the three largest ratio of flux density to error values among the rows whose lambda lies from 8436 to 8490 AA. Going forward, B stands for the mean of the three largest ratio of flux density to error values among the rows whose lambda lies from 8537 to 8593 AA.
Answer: 0.800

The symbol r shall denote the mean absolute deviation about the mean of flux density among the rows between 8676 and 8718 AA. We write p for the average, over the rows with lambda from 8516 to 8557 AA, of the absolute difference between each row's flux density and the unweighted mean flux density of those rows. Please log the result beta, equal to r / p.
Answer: 1.37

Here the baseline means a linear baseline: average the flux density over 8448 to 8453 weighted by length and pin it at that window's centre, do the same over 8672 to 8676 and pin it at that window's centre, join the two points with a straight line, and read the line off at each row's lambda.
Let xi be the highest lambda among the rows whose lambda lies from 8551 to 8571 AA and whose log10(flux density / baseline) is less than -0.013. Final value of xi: 8569.97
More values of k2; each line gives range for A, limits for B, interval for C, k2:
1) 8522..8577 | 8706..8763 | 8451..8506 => 0.817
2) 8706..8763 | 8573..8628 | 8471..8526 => 0.866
